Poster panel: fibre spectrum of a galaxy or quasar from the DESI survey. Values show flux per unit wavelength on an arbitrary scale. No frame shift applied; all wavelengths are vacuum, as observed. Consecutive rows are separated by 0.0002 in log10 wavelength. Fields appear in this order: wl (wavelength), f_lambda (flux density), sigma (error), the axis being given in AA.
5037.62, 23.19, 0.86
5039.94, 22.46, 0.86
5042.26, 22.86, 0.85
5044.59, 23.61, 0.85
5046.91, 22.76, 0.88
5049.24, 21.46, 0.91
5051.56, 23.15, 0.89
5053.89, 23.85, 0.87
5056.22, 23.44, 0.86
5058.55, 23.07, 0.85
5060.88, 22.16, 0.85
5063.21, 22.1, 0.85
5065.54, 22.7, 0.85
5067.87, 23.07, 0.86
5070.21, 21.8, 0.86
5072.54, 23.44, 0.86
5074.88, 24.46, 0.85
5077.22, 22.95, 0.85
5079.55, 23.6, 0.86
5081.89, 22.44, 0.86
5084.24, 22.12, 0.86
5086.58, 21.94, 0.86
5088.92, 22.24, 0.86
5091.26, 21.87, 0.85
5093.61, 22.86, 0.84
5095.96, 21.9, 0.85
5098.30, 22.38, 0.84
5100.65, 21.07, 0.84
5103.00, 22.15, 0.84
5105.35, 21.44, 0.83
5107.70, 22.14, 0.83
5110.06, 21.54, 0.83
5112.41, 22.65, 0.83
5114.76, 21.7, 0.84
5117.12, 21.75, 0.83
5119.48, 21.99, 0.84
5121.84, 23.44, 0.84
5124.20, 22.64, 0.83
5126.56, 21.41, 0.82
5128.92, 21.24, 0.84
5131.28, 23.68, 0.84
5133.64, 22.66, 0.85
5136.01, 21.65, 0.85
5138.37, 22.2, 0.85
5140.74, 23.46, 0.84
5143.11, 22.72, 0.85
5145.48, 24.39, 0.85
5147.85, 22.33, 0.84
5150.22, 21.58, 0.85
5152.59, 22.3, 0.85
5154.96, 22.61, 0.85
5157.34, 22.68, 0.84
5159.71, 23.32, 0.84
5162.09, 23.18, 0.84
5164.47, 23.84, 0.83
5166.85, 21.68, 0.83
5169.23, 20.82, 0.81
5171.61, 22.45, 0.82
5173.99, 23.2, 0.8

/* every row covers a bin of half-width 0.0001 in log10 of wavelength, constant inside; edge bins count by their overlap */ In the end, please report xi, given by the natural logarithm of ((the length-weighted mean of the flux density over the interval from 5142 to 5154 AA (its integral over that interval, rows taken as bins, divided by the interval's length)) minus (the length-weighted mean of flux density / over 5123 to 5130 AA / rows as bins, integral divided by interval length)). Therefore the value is -0.1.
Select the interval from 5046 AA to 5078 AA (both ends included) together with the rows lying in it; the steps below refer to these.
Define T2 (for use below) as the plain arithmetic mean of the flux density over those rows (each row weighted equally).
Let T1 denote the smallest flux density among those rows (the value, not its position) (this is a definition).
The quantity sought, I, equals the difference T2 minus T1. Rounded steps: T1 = 21.46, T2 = 22.9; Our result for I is 1.43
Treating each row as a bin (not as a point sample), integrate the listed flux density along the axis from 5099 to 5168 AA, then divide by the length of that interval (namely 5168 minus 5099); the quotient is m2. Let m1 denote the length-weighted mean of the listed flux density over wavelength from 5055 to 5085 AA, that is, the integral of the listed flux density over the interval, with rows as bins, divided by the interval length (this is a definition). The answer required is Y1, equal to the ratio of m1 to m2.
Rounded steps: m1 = 22.9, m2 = 22.4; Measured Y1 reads 1.02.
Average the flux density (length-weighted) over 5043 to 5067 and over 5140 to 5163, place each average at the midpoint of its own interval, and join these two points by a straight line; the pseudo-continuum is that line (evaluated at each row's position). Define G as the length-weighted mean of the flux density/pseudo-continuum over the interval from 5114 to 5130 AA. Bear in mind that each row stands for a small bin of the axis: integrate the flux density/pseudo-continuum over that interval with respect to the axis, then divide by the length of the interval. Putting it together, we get 0.964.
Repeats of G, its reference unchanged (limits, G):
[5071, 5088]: 1.006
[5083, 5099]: 0.971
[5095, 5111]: 0.955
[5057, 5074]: 0.993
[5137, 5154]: 0.994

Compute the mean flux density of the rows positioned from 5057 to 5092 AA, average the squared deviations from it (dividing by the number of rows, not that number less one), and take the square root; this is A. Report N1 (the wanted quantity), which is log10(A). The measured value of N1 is -0.13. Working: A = 0.74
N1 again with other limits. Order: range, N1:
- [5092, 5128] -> -0.21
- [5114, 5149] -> -0.05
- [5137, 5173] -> -0.05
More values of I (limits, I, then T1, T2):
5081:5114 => 0.98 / 21.07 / 22.1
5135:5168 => 1.13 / 21.58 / 22.7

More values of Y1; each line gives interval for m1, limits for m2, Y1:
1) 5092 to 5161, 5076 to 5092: 0.99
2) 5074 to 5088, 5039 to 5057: 1.00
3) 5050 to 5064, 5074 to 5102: 1.02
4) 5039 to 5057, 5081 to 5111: 1.04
